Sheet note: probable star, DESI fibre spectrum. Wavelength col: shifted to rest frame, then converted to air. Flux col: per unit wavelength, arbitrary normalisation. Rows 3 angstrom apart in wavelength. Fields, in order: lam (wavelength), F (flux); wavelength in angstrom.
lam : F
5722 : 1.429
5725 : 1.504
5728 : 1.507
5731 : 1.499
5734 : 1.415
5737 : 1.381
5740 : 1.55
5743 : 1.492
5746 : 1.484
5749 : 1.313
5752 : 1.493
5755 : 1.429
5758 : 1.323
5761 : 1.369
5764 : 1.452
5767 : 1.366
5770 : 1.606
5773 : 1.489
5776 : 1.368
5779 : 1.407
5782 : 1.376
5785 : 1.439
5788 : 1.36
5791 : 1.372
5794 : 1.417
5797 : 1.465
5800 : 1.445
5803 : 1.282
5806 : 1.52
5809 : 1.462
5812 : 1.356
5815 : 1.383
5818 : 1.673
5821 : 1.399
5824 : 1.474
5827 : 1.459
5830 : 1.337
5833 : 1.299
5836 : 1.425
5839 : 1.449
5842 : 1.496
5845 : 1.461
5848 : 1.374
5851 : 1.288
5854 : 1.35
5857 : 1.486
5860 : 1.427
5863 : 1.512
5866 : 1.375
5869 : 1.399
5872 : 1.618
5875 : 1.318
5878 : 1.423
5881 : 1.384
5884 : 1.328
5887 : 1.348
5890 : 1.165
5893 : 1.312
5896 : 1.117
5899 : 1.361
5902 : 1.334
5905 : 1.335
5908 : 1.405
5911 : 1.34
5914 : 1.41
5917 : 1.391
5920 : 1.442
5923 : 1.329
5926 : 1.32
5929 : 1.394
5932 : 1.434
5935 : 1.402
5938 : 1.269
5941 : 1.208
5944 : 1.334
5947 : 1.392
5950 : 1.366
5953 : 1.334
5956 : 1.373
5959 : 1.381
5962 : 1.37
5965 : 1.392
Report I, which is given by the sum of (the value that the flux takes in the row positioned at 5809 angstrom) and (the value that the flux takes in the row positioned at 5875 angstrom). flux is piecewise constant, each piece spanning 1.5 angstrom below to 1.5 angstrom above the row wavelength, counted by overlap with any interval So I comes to 2.78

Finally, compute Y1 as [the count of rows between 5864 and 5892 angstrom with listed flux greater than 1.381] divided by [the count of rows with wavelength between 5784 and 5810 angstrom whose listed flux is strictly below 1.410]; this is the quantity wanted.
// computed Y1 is 1.3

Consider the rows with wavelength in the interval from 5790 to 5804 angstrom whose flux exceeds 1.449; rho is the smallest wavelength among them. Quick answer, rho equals 5797 angstrom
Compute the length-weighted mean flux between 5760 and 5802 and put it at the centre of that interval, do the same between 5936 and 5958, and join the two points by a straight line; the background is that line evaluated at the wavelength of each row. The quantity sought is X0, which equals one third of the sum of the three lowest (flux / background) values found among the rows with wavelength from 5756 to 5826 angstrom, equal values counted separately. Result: 0.928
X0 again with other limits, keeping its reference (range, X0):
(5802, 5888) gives 0.924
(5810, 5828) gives 0.983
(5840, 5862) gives 0.967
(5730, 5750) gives 0.947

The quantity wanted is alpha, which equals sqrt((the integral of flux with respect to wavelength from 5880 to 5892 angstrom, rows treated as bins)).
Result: 3.95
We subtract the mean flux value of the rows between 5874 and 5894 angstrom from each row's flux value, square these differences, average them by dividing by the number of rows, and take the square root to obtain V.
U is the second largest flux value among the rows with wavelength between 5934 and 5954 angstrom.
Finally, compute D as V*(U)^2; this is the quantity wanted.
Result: 0.145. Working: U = 1.392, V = 0.075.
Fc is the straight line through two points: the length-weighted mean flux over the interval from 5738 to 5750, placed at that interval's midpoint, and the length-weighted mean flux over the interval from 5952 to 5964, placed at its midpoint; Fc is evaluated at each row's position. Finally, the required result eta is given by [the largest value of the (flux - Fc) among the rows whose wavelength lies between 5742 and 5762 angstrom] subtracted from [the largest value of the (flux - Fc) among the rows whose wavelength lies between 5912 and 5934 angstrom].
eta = 0.02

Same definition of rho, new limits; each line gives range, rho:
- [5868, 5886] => 5872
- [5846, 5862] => 5857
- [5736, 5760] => 5740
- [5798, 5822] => 5806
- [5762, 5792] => 5764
